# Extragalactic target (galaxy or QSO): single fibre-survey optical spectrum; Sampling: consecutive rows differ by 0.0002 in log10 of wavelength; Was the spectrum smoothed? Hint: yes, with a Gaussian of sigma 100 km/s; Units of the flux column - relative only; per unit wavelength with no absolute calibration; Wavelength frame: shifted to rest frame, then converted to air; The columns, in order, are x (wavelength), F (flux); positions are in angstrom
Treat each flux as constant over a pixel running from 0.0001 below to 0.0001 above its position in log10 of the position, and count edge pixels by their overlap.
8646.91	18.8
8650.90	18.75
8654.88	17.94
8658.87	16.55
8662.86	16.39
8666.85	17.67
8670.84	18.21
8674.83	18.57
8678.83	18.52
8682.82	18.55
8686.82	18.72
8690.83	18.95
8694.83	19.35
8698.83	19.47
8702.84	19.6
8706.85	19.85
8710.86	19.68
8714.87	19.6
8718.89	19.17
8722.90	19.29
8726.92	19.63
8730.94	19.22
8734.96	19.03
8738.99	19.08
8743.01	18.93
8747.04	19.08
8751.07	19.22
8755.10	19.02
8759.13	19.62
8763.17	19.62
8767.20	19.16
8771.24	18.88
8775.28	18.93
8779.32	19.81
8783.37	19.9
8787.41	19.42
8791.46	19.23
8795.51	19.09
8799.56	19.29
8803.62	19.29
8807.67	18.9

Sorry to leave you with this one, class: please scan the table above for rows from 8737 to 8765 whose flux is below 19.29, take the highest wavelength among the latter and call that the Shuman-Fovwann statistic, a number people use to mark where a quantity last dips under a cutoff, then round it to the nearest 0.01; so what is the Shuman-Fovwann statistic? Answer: 8755.10 angstrom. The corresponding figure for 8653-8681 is 8678.83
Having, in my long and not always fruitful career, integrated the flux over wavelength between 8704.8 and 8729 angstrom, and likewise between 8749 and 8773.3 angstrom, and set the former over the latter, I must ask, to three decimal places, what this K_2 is 1.010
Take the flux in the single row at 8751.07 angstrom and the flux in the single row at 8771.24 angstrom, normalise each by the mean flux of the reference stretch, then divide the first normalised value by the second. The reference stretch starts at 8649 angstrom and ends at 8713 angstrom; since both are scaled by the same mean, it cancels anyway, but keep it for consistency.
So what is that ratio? 1.02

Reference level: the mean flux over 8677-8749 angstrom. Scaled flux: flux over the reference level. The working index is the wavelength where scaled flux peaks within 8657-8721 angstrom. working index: 8706.85 angstrom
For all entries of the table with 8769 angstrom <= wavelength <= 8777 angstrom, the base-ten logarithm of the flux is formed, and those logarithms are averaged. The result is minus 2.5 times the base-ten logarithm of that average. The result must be -0.265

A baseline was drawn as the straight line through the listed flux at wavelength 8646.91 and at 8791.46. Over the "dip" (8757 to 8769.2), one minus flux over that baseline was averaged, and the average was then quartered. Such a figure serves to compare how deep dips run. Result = -0.004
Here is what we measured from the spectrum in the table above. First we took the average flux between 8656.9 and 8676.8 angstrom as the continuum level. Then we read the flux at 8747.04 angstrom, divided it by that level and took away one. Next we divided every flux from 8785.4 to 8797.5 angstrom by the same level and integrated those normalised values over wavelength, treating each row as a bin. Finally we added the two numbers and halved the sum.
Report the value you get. 6.7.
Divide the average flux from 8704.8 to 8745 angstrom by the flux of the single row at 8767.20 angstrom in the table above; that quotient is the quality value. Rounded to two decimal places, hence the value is 1.01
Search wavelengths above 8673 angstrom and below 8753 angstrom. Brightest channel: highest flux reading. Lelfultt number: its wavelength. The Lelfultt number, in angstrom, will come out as 8706.85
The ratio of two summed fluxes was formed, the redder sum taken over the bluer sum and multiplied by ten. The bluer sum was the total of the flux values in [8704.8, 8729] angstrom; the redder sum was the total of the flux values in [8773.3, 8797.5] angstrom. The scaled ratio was 10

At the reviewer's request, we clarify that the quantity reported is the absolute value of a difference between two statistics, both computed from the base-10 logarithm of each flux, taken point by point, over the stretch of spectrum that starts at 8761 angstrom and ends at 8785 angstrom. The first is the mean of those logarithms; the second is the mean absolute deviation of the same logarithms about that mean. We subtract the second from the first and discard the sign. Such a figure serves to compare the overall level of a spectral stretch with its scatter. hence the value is 1.28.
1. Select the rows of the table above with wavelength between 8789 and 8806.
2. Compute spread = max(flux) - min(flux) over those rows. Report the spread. 0.2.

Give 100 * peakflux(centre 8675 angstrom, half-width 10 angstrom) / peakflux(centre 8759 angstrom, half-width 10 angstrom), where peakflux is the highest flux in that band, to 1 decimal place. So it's 94.6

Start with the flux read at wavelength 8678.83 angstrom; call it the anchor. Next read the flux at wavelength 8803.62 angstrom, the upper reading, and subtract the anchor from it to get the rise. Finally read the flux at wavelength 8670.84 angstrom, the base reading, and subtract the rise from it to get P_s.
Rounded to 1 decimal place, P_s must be 17.4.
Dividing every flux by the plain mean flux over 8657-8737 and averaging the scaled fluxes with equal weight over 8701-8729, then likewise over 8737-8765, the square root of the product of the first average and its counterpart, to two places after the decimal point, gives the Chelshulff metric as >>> 1.03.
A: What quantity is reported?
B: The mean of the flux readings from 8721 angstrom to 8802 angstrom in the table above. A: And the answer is 19.27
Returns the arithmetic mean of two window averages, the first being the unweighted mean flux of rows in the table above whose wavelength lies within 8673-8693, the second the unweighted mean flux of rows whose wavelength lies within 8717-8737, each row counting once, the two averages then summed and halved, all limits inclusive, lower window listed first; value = 19.0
